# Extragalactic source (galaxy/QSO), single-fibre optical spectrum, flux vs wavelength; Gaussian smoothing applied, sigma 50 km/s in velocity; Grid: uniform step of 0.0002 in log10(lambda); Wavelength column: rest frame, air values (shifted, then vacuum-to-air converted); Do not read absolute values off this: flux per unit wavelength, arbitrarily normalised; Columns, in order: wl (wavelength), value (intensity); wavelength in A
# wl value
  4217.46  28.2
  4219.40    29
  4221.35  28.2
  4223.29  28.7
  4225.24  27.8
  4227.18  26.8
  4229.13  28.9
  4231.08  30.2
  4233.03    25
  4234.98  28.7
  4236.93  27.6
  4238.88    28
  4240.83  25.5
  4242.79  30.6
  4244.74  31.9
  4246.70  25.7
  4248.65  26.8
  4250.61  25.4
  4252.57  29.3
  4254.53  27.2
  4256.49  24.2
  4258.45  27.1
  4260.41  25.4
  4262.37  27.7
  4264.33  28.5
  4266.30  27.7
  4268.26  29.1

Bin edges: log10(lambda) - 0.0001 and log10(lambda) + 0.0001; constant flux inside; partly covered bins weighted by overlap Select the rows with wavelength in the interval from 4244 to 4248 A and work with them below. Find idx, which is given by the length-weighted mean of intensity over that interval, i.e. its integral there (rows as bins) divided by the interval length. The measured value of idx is 28.5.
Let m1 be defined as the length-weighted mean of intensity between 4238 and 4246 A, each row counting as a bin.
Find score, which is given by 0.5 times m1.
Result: 14.4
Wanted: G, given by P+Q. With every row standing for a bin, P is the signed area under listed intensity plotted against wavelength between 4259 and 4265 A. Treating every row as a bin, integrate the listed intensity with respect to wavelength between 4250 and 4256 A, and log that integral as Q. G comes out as 326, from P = 163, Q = 163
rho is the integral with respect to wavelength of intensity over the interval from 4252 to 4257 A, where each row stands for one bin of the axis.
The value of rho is 135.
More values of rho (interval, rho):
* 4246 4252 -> 157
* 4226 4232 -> 172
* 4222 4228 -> 167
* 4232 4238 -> 163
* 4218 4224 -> 172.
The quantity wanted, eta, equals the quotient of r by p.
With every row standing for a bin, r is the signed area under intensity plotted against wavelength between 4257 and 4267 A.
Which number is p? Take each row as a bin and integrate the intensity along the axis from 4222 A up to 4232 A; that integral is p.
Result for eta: 0.95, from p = 285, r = 271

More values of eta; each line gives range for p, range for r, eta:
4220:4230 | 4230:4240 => 0.99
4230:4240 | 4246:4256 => 0.96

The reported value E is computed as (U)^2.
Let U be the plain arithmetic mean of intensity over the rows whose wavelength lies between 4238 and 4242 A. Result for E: 716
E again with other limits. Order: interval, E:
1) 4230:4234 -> 762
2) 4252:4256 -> 798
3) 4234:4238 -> 792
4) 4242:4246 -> 977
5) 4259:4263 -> 705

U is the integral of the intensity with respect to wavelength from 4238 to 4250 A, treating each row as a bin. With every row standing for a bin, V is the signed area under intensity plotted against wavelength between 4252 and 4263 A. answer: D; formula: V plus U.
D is 630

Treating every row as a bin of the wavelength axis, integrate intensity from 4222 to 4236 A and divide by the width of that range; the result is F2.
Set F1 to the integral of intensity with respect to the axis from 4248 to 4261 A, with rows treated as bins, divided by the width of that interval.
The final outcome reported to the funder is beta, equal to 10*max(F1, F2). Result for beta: 280.2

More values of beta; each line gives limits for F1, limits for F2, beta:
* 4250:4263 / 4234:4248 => 282.6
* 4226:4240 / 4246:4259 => 278.7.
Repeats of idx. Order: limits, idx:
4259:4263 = 26.5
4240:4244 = 28.4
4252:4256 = 27.6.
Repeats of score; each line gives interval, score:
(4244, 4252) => 13.7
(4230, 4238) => 13.9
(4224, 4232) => 14.2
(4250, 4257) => 13.4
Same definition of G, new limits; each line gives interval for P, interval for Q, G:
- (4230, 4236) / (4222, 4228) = 335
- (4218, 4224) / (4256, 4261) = 300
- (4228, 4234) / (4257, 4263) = 327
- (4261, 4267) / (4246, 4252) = 324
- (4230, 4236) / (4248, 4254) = 331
